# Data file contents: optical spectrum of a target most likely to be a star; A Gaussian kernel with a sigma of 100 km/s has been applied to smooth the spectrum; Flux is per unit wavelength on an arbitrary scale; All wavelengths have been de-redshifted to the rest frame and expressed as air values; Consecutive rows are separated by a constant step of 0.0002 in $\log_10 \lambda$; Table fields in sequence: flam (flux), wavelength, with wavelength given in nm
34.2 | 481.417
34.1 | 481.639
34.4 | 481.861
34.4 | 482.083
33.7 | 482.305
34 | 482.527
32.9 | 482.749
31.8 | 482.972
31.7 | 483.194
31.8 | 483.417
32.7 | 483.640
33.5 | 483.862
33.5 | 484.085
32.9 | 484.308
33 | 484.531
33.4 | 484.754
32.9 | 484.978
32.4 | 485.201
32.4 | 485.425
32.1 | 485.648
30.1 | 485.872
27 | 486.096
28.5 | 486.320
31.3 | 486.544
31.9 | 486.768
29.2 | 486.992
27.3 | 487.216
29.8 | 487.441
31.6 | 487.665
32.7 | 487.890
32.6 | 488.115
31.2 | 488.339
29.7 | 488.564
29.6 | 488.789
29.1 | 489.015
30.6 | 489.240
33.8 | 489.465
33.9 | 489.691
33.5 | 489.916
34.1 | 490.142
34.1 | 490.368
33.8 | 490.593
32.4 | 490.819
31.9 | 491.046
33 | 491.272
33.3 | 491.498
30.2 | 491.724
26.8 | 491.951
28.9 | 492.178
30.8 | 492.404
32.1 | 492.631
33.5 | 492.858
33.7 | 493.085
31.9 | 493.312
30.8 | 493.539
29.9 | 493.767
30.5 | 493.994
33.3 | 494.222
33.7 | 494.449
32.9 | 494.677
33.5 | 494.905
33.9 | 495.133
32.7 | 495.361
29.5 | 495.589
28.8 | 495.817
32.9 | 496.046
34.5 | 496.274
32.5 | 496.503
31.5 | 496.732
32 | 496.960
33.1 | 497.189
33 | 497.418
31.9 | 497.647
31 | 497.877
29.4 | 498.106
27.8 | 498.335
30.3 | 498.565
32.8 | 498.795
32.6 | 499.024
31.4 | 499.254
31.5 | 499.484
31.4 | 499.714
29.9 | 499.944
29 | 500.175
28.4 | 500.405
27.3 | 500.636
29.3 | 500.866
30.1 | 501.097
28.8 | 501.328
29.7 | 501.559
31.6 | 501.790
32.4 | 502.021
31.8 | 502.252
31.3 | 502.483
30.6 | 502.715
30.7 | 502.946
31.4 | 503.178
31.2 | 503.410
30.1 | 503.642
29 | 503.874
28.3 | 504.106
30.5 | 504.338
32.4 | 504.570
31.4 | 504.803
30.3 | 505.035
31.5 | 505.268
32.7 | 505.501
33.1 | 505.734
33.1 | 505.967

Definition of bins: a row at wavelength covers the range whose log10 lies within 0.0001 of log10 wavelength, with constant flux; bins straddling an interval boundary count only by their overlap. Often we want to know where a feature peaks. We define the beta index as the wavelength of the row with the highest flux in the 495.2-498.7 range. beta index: 496.274 nm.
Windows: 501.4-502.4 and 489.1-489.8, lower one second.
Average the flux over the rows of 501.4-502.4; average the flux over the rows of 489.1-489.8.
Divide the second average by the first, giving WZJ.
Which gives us 1.04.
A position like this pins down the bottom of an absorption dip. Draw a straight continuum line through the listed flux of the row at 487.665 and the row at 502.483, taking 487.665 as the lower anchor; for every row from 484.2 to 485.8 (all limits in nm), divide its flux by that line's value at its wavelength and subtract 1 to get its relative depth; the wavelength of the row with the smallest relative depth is 485.648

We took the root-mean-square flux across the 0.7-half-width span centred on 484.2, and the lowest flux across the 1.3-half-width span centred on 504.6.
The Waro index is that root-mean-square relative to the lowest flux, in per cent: 117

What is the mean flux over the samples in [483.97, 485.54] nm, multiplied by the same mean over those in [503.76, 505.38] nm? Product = 1004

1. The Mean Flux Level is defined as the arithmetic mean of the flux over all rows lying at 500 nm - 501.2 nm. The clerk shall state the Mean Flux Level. 28.8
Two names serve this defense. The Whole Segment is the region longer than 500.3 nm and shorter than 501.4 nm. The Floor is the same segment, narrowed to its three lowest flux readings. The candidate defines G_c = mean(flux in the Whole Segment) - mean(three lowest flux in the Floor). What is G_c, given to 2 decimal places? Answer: 0.61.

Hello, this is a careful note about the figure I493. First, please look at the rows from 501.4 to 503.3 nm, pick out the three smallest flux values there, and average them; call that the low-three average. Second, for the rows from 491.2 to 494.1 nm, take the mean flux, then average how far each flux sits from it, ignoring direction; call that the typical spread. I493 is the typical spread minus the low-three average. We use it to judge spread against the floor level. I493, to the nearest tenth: -28.7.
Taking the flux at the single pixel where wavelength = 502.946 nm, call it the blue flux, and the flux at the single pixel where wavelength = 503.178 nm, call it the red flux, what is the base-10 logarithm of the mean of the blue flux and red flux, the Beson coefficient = 1.49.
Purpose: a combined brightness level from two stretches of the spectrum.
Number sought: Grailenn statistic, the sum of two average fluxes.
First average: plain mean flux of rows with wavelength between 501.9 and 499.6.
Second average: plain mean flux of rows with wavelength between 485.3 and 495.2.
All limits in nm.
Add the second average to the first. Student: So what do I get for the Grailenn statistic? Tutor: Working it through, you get 61.1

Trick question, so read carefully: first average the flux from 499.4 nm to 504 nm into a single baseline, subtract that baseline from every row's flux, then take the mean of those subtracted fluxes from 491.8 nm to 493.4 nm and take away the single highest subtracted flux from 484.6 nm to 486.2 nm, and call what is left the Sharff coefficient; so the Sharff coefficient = -2.3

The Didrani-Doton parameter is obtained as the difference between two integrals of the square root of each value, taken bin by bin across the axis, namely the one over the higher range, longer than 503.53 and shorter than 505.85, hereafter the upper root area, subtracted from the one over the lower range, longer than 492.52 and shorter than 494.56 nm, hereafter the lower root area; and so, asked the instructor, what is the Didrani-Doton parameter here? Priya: -1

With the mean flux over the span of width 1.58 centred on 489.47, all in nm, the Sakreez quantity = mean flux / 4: 8.0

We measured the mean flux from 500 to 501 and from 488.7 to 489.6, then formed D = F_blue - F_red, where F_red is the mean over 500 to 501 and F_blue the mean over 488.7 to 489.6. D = 2.3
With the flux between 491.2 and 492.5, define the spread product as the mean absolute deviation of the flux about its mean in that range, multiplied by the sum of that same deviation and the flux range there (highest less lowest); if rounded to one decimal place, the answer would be 15.6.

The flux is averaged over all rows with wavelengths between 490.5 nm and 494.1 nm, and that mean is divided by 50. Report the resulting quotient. 0.629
